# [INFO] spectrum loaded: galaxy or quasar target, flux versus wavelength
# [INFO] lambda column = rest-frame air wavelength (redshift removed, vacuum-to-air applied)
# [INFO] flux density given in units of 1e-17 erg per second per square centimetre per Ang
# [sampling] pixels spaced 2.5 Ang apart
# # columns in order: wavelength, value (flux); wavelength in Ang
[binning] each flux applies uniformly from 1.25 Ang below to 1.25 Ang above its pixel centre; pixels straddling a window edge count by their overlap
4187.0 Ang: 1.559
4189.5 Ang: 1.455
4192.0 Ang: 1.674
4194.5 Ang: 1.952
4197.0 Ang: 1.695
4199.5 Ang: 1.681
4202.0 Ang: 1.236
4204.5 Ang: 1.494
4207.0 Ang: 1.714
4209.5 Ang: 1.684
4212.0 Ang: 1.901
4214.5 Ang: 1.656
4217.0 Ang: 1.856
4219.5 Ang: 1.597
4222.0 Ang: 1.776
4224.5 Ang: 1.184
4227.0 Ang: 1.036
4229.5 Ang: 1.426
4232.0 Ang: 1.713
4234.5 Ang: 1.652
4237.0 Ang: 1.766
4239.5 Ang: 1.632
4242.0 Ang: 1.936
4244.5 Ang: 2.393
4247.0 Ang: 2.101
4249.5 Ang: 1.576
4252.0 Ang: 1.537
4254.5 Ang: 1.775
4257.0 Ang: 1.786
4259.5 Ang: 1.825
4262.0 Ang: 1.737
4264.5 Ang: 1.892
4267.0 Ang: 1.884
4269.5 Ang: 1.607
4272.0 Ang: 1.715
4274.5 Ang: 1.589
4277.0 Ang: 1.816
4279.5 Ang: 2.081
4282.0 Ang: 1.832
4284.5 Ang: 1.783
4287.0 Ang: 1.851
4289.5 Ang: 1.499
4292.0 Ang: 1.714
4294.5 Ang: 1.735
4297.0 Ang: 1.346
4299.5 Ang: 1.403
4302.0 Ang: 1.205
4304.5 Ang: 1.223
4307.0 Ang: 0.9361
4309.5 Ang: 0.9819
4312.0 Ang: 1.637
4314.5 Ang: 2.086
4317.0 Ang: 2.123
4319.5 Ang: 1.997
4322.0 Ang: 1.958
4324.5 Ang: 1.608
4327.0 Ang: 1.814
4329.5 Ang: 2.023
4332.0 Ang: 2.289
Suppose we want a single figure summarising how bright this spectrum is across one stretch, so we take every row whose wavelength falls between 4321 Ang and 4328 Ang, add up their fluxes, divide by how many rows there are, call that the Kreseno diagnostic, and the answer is 1.79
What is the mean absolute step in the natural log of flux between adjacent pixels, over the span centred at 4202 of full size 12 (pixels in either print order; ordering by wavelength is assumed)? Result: 0.16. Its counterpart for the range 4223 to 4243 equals 0.14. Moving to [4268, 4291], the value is 0.10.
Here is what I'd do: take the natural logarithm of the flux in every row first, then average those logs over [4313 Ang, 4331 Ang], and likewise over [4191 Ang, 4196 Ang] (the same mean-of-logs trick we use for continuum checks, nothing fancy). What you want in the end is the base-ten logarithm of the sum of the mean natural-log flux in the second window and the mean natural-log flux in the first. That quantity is 0.10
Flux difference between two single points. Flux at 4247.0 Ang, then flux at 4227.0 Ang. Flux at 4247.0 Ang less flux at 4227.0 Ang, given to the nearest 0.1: 1.1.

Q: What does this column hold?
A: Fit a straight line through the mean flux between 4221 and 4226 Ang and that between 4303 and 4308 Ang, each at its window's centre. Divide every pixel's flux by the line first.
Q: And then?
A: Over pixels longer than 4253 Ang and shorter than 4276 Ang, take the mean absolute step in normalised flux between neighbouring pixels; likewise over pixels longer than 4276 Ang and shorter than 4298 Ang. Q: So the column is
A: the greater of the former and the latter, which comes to 0.172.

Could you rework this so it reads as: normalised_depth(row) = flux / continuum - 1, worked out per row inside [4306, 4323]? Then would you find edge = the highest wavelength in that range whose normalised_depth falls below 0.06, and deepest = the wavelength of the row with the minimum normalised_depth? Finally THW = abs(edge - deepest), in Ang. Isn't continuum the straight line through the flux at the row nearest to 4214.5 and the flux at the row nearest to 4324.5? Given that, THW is 5.0 Ang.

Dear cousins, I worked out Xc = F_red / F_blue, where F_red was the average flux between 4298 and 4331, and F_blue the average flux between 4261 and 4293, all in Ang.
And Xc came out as 0.91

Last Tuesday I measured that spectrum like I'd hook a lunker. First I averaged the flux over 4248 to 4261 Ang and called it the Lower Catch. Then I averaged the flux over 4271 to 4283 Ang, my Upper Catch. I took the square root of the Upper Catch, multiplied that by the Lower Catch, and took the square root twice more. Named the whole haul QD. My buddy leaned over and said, 1.23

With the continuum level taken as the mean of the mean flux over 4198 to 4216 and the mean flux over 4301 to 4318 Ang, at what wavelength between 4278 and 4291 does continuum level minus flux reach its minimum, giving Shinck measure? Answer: 4279.5 Ang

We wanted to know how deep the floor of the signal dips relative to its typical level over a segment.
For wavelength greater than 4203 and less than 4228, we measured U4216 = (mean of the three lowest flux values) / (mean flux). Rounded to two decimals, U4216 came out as 0.78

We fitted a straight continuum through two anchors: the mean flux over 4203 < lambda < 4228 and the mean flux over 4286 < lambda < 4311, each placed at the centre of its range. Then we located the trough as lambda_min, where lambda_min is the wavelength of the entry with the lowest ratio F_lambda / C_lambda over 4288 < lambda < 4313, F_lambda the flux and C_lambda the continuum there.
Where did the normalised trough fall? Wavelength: 4307.0 Ang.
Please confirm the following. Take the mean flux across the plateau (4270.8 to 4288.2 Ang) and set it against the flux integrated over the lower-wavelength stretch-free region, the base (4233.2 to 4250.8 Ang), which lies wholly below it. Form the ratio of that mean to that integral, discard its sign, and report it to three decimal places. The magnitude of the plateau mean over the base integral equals 0.055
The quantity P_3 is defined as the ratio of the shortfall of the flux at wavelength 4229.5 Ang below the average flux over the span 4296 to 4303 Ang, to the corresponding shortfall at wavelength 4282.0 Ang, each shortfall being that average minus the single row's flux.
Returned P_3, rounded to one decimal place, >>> 0.2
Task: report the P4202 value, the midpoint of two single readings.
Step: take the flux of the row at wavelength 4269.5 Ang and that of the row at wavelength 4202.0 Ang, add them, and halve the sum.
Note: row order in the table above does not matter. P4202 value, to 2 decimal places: 1.42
